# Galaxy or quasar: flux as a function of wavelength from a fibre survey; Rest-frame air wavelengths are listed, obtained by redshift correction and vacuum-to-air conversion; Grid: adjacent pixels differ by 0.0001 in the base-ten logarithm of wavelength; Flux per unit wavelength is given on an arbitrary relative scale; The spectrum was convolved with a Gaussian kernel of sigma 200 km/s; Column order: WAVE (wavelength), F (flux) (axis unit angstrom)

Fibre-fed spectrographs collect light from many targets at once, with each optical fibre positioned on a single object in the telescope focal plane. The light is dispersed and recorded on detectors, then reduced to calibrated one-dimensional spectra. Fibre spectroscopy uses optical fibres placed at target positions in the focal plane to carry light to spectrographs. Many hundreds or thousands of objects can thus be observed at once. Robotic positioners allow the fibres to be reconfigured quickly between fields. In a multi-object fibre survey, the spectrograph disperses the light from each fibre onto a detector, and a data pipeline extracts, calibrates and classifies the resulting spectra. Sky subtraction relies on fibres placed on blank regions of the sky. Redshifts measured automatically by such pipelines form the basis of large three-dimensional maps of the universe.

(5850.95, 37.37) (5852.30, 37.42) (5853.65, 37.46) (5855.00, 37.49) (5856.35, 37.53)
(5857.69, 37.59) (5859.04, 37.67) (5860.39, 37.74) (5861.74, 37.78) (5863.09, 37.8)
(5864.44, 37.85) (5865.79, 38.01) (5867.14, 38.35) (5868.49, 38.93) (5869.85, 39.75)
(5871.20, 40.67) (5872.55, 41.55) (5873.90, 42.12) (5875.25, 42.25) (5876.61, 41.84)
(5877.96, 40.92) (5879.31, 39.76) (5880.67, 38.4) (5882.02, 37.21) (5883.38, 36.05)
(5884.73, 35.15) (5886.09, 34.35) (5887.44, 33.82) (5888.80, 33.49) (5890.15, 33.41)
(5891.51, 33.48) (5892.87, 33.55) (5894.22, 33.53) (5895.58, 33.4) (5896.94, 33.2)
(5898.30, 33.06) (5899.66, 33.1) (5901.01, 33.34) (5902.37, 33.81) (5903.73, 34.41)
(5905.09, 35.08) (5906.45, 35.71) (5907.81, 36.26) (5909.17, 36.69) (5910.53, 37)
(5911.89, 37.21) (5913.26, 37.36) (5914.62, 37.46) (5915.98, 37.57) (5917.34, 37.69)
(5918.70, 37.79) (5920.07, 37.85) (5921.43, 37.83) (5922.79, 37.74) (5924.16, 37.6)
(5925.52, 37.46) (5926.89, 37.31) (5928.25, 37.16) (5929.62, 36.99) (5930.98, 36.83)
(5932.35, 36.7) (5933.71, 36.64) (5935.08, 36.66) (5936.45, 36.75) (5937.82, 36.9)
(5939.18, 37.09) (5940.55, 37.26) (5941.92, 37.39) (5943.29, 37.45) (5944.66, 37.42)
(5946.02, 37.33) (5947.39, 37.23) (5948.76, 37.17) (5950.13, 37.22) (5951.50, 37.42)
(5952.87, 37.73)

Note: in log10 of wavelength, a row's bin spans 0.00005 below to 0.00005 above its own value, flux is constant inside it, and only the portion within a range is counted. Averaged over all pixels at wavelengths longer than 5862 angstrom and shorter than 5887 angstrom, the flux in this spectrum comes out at 38.9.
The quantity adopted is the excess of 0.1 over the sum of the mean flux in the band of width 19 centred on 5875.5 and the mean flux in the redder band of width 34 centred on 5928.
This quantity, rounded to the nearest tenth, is -76.7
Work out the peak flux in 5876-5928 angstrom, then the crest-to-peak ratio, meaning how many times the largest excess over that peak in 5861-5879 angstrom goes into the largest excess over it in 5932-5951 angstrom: -11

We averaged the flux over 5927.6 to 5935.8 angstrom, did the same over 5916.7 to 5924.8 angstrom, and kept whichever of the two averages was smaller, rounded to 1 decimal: 36.8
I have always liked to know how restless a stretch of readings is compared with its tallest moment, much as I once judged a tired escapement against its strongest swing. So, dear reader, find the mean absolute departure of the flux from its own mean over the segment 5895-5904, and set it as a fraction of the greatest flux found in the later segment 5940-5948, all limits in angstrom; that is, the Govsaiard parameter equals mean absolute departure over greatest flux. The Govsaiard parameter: 0.010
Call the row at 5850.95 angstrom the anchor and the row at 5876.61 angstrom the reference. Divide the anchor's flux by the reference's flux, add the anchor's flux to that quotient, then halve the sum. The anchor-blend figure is 19.1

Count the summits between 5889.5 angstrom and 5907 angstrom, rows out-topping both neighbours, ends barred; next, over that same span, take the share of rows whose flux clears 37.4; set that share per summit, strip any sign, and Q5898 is 0.0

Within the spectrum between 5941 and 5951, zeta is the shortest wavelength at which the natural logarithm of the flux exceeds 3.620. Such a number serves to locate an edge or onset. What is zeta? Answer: 5941.92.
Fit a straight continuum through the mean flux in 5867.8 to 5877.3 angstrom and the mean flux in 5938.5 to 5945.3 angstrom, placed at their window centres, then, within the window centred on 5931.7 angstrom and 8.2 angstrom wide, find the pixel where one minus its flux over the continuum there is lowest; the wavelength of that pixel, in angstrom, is 5928.25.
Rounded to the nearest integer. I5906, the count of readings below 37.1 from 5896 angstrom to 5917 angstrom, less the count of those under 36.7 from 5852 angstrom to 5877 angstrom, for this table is 11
